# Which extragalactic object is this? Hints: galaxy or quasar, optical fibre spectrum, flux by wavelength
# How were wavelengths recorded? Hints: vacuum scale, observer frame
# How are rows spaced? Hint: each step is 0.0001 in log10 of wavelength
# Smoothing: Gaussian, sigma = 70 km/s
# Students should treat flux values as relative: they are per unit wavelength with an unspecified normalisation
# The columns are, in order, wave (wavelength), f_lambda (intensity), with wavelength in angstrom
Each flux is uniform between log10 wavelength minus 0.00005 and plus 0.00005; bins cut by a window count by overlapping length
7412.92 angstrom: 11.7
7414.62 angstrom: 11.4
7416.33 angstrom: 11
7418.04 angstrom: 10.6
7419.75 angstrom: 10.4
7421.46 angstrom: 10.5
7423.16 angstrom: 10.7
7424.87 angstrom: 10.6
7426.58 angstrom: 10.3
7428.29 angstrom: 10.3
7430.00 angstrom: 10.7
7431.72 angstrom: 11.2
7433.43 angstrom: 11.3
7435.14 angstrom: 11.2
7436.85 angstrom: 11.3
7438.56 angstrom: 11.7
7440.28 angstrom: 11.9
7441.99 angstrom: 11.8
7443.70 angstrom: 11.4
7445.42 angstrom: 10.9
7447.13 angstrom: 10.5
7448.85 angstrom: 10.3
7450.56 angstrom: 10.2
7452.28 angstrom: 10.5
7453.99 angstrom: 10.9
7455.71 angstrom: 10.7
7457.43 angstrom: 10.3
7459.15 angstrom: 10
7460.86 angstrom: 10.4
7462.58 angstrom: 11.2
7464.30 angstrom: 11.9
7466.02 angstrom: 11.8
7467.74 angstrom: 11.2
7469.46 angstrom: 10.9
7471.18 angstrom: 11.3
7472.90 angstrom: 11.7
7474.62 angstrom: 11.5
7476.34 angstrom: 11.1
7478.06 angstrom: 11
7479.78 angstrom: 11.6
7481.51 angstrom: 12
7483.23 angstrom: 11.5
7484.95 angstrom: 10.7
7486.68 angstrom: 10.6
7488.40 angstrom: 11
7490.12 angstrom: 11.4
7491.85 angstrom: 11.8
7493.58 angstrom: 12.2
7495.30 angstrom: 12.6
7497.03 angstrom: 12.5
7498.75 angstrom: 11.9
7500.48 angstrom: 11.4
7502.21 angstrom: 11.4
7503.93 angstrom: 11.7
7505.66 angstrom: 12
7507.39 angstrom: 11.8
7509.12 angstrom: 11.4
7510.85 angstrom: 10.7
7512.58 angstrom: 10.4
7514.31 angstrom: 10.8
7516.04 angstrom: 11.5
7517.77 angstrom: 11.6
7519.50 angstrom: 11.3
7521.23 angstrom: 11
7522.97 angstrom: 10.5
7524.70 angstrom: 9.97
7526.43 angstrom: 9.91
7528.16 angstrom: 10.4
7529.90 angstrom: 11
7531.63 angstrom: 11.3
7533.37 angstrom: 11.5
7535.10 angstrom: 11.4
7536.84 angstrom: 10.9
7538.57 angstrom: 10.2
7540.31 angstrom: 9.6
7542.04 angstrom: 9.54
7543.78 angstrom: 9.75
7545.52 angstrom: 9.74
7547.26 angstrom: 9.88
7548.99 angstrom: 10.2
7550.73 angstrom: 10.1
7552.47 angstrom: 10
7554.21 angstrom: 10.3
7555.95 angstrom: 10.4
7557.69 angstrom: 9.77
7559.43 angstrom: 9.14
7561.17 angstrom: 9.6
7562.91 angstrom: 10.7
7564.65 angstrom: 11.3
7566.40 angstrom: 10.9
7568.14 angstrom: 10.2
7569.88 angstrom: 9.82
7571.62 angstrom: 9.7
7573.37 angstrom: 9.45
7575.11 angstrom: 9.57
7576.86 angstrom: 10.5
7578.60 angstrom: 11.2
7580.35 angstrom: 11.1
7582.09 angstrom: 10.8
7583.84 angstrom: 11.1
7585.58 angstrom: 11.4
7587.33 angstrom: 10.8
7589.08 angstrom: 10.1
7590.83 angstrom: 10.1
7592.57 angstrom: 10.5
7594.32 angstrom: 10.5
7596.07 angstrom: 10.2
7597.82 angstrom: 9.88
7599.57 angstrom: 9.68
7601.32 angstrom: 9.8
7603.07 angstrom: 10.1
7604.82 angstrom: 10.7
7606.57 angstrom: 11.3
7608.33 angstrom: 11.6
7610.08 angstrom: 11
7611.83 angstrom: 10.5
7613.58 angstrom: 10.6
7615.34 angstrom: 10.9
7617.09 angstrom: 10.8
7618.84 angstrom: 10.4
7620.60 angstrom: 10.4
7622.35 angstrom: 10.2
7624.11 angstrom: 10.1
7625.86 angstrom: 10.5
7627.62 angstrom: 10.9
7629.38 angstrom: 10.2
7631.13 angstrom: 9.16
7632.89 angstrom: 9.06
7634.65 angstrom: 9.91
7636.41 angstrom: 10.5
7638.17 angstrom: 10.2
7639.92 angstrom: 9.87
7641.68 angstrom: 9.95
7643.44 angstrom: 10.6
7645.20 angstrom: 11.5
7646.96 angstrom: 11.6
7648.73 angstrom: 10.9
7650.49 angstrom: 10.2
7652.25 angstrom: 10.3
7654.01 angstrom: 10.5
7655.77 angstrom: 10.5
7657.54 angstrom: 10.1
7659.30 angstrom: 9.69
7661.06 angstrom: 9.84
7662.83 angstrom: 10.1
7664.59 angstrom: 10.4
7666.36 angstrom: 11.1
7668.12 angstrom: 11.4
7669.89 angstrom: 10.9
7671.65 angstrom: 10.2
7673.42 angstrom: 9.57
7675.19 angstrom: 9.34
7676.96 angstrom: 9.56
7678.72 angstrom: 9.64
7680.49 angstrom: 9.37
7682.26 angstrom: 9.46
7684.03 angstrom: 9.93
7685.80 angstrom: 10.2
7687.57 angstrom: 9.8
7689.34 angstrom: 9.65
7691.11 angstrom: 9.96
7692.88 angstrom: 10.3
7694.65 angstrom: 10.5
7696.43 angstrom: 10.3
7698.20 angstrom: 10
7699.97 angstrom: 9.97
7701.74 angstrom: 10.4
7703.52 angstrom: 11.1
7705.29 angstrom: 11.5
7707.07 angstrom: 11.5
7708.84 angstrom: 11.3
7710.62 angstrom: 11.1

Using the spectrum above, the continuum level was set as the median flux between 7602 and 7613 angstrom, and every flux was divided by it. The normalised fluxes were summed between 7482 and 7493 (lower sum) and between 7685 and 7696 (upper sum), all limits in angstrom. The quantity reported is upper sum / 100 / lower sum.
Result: 0.0090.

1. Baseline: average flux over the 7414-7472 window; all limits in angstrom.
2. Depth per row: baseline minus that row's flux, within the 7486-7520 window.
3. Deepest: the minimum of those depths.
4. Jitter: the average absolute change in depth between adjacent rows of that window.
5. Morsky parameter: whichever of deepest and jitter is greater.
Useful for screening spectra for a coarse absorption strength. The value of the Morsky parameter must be 0.36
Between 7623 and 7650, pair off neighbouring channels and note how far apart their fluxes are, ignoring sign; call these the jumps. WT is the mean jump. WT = 0.51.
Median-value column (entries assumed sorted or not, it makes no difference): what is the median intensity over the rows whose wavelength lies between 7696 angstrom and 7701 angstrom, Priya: 10.0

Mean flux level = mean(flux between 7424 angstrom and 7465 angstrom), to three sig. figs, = 10.9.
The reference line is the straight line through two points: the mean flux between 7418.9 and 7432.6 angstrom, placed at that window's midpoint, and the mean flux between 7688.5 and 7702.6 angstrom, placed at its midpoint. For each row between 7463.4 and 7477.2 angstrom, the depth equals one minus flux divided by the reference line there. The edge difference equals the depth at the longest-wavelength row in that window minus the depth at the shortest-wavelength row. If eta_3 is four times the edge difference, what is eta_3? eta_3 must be 0.30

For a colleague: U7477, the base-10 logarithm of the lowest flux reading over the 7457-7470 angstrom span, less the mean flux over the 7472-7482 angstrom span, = -10.5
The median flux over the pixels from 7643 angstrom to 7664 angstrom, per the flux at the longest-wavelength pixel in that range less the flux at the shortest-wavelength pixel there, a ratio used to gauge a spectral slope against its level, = -21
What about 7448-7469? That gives 12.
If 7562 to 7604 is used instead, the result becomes -17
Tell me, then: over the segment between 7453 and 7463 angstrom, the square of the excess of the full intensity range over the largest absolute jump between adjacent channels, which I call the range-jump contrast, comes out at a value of 0.16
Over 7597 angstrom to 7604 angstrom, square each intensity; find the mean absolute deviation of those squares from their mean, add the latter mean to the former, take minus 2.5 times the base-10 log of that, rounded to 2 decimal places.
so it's -5.00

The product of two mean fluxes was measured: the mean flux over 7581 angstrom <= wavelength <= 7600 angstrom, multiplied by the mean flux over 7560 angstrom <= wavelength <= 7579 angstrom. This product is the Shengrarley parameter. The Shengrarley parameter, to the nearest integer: 107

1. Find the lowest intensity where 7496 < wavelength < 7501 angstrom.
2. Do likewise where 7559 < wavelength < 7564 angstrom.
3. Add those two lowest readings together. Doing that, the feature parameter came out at 20.5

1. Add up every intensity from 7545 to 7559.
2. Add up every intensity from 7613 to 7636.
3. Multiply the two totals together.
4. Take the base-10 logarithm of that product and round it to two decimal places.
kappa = 4.03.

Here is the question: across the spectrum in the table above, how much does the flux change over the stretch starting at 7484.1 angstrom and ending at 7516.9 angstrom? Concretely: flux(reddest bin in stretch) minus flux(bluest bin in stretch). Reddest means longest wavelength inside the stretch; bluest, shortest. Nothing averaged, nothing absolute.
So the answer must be 0.8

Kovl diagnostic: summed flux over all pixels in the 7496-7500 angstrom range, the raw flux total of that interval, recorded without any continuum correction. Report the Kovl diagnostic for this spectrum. 24.4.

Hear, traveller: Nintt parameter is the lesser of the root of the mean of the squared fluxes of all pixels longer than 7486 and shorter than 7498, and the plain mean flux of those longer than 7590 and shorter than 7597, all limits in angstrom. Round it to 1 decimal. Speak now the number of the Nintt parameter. 10.3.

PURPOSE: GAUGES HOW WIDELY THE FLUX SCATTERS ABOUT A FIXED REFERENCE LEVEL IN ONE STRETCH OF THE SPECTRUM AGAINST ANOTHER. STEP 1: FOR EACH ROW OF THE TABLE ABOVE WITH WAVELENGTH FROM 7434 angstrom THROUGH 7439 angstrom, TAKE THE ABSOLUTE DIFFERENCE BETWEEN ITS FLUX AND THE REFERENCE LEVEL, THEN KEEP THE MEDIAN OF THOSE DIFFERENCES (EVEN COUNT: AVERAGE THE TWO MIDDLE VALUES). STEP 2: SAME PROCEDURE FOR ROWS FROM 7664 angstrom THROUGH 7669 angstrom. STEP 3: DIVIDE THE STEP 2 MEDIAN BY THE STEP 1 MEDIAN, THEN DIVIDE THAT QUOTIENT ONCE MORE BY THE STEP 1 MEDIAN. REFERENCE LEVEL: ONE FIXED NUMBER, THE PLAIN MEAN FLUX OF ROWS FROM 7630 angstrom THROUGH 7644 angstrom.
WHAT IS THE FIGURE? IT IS 0.61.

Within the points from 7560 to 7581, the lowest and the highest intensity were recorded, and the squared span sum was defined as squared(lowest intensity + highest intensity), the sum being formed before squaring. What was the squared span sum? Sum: 431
